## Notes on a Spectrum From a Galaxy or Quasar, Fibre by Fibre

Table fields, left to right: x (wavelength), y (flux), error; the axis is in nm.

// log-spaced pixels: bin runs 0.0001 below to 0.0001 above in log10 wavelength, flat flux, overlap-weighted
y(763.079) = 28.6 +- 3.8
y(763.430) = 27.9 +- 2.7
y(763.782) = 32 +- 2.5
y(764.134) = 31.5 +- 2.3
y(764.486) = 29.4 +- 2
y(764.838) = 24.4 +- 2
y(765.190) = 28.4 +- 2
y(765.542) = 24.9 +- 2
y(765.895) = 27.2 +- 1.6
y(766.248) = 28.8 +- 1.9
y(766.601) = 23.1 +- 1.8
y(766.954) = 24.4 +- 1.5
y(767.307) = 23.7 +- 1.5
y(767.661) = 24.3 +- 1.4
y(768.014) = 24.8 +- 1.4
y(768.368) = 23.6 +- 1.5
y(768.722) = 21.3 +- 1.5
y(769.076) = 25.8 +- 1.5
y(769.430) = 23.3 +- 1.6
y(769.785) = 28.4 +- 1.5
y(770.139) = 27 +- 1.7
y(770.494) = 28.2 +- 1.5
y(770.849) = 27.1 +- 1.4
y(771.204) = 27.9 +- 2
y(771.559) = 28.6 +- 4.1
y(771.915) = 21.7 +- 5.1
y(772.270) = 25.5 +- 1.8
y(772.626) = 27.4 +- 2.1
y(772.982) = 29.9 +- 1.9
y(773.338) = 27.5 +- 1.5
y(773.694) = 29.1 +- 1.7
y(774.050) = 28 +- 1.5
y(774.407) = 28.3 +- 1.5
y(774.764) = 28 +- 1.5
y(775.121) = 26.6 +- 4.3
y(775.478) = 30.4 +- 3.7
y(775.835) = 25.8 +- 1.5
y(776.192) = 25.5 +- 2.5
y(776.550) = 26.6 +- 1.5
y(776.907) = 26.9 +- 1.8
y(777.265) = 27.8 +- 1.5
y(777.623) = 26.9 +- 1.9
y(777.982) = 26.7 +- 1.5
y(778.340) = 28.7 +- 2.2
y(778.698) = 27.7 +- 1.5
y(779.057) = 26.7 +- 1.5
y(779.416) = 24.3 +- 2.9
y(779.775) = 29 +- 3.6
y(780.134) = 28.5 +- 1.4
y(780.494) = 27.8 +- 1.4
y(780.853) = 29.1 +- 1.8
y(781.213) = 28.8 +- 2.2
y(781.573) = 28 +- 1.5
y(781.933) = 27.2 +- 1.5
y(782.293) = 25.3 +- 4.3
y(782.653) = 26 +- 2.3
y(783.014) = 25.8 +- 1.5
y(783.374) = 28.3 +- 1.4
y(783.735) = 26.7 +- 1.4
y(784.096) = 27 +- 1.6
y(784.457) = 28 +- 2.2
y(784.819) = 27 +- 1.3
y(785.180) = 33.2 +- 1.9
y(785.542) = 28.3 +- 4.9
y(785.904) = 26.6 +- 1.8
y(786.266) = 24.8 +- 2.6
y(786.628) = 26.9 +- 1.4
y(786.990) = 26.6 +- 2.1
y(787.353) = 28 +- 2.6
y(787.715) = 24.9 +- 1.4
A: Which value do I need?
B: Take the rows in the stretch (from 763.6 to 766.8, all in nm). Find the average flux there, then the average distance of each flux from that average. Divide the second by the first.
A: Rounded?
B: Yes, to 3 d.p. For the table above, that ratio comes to 0.091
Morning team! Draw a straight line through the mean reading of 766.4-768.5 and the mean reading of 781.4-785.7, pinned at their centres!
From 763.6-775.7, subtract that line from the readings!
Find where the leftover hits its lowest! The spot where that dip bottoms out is 771.915 nm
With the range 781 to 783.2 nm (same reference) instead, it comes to 782.293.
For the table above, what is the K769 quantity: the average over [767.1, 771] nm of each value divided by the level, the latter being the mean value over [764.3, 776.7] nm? 0.95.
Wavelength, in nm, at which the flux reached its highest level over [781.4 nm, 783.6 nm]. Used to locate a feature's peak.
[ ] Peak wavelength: 783.374 nm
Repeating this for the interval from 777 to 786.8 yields 785.180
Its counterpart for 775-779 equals 775.478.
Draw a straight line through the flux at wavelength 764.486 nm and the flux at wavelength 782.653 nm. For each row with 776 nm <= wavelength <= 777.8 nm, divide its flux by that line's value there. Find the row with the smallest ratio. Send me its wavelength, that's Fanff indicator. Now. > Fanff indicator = 776.192 nm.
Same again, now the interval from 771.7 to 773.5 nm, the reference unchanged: 771.915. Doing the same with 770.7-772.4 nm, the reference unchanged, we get 771.915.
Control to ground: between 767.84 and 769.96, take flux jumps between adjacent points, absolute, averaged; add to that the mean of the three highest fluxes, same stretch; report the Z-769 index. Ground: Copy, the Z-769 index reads 29.5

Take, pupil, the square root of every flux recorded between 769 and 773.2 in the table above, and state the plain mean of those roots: 5.17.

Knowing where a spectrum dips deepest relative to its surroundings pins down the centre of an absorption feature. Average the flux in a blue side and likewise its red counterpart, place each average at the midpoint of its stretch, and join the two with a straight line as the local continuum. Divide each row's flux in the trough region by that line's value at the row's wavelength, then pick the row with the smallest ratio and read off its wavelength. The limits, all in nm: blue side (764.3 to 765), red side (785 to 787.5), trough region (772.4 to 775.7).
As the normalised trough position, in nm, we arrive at 775.121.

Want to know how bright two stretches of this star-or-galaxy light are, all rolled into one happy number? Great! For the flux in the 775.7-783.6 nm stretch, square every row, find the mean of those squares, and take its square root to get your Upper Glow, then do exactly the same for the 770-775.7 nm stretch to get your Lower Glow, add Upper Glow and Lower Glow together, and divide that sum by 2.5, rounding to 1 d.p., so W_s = 21.9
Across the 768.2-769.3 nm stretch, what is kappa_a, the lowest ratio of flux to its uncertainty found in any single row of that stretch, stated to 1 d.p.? 14.2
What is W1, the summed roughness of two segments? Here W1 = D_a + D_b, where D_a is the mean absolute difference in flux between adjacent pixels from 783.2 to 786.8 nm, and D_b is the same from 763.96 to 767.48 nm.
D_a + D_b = 5.2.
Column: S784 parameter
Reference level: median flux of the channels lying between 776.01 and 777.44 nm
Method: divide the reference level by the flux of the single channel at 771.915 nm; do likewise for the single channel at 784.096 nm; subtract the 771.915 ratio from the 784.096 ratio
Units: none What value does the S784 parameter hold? -0.24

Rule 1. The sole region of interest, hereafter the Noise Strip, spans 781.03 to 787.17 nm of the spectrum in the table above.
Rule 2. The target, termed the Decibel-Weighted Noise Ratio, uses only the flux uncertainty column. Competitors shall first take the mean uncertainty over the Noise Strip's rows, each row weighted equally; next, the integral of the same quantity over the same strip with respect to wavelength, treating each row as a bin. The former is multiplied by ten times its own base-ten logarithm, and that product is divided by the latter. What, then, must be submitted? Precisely 0.529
